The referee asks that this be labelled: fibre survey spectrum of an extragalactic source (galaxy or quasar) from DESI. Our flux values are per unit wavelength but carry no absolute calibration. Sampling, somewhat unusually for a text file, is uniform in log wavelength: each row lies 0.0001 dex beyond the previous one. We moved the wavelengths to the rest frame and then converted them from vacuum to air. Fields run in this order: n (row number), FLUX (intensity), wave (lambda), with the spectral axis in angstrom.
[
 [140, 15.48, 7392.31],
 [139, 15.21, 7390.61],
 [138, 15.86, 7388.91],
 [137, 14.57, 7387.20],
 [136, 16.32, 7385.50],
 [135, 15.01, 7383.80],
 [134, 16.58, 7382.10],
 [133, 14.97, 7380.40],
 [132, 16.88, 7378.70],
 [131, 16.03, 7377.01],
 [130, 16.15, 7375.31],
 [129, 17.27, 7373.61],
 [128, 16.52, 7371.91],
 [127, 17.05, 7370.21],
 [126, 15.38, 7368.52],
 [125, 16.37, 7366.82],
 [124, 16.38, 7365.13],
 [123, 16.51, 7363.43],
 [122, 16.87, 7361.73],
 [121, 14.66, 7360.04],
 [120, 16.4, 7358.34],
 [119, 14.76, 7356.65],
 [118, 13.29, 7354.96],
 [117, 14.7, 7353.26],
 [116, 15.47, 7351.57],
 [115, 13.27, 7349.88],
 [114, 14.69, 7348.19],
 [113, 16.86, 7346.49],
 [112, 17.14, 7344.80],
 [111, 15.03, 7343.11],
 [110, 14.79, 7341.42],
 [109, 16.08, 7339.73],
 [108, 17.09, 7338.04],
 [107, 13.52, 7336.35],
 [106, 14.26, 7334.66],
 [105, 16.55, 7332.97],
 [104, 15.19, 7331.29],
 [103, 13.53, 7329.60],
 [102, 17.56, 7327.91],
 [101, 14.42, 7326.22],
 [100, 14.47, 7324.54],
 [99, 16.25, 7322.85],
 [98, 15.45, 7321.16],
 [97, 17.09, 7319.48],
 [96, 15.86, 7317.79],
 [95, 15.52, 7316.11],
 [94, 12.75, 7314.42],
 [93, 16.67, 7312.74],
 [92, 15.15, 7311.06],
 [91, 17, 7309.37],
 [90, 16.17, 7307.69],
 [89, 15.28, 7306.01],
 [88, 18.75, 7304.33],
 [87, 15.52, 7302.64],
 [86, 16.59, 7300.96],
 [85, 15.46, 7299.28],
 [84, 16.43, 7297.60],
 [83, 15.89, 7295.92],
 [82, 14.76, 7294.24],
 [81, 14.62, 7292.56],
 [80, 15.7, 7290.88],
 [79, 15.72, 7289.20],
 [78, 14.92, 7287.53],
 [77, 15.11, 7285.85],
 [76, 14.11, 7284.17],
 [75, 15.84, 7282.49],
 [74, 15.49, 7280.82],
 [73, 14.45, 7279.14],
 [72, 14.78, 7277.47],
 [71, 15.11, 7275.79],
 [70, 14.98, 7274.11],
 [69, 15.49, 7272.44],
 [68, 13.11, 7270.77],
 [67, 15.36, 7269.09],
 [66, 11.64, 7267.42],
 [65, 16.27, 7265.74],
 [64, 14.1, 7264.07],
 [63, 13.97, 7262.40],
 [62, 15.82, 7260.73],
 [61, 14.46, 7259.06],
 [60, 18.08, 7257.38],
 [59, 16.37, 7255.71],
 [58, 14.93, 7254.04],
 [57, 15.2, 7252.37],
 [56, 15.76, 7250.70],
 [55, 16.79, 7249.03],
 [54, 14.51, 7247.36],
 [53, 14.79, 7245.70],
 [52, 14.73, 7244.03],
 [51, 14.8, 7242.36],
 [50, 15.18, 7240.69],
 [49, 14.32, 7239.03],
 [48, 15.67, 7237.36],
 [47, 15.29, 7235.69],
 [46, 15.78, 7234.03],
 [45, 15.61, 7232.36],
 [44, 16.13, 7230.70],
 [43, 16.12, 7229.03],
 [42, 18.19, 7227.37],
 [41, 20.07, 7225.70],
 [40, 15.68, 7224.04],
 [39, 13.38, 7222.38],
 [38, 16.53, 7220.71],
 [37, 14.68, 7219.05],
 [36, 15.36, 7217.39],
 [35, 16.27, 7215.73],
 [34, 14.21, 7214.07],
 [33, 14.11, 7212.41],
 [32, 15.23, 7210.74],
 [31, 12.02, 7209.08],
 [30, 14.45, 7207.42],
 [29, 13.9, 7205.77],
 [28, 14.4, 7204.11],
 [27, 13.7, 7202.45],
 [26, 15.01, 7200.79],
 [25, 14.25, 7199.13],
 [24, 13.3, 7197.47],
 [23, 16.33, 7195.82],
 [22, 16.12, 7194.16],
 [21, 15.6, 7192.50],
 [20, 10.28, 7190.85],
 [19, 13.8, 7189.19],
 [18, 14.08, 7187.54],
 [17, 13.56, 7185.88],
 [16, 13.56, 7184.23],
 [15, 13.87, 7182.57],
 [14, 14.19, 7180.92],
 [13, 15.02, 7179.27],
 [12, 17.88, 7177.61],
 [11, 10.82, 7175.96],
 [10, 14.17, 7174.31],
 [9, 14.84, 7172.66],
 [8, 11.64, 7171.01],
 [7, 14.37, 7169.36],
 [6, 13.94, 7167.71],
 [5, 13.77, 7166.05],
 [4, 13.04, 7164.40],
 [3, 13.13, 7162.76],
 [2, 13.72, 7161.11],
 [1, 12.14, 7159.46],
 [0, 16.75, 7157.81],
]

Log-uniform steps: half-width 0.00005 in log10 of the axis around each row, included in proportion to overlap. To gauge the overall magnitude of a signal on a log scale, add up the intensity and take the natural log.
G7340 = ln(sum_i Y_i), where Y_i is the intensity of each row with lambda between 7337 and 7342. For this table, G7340 3.87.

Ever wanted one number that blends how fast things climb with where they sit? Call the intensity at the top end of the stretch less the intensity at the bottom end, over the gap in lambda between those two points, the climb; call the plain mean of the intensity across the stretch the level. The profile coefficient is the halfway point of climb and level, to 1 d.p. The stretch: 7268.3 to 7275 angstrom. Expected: 7.3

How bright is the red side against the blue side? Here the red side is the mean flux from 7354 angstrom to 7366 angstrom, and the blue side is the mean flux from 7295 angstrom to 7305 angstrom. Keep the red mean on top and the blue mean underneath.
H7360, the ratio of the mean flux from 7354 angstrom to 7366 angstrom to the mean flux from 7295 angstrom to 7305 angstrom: 0.95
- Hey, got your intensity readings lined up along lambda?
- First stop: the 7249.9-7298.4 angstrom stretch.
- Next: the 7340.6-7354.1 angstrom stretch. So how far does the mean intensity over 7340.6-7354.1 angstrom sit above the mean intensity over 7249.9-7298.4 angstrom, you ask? 0.1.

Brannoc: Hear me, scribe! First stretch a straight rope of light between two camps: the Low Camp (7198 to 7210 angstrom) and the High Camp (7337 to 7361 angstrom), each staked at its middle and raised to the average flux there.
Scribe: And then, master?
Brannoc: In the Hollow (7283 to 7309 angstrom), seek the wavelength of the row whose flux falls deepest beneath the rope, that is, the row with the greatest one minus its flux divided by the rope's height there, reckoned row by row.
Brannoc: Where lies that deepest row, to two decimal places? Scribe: 7284.17 angstrom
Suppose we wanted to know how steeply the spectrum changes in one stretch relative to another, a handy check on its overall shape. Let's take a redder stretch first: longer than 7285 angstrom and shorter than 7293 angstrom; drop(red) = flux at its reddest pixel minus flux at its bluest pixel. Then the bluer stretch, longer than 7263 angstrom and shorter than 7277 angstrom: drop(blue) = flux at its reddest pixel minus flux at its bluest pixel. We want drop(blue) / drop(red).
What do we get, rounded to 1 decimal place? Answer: -2.1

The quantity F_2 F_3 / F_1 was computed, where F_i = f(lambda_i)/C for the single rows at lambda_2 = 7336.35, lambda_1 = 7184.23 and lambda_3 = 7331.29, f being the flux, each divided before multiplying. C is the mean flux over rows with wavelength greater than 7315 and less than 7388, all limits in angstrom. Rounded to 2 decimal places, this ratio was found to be 0.97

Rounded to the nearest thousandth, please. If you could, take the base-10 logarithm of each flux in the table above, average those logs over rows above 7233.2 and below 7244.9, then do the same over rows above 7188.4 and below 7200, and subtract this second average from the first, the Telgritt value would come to 0.030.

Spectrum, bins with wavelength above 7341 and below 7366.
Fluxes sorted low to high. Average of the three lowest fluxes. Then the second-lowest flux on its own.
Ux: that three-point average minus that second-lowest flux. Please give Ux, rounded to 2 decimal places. 0.45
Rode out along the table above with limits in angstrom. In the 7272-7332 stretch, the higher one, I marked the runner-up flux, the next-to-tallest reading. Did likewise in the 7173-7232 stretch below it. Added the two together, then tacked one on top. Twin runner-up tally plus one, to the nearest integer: 37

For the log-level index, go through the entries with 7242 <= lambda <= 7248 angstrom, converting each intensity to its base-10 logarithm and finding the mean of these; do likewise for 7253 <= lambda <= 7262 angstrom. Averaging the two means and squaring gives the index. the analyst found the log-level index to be 1.40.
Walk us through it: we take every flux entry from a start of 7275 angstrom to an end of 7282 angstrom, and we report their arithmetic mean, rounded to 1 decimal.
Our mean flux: 15.0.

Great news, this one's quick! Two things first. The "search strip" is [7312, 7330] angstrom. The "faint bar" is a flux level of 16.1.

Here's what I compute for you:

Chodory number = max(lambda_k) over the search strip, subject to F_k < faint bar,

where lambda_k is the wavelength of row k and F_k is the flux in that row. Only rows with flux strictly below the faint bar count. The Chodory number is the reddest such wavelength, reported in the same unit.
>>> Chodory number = 7329.60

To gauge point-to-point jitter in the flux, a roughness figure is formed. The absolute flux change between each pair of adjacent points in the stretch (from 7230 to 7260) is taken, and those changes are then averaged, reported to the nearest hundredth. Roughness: 0.91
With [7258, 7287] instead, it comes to 1.49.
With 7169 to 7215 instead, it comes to 1.72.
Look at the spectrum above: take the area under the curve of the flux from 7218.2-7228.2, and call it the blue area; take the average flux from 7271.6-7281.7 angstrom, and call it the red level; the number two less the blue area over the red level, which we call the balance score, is -8.9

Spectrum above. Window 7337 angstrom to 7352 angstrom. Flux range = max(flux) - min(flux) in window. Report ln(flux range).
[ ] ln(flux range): 1.35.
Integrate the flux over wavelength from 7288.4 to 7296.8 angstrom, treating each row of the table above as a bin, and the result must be 129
